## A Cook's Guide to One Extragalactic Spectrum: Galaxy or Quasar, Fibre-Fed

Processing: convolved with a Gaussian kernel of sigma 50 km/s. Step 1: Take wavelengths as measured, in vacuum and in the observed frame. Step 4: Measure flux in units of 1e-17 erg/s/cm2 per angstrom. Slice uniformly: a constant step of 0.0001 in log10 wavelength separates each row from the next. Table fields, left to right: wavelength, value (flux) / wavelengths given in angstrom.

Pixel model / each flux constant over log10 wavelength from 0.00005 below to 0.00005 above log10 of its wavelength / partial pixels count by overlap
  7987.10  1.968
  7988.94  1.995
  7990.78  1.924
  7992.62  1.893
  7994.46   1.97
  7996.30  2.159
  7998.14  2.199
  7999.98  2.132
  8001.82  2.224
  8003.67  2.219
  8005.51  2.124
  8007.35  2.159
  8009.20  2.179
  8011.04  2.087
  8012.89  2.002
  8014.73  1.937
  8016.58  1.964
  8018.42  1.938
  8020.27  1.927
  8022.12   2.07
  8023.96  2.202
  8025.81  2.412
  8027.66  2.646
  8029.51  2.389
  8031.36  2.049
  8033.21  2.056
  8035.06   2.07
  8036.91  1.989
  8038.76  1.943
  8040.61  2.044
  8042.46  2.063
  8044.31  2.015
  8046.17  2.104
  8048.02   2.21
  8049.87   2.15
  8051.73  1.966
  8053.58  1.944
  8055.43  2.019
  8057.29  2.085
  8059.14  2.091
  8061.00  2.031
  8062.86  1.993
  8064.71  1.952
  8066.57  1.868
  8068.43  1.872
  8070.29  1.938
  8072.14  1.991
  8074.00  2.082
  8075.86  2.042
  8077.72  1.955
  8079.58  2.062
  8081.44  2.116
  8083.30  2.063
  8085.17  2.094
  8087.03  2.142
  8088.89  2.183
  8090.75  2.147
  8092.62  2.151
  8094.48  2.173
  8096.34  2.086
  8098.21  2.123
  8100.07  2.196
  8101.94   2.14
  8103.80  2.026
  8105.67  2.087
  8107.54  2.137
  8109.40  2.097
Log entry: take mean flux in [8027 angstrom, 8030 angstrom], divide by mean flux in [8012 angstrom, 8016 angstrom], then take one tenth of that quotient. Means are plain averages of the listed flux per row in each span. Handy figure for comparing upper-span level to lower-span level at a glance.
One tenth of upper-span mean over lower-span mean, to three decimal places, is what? 0.128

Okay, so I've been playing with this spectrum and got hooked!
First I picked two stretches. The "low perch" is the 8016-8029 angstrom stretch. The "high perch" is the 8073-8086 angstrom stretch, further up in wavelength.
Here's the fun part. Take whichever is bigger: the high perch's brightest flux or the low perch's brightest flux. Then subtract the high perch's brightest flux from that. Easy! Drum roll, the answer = 0.53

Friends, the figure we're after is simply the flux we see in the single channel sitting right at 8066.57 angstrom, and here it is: 1.868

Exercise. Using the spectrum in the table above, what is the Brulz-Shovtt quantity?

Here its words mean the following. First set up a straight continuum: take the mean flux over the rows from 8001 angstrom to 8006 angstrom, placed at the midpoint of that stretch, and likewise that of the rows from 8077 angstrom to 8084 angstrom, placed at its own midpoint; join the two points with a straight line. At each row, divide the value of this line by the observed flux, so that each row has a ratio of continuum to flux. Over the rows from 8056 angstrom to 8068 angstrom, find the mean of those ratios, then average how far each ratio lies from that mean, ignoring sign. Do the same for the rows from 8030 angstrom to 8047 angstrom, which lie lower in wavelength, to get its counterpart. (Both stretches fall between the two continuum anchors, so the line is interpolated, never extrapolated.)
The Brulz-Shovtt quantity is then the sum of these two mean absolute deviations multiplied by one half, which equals 0.025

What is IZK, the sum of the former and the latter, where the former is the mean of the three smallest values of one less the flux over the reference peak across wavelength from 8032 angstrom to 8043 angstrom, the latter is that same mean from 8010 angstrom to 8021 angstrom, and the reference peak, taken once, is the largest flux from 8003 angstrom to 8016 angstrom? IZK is 0.16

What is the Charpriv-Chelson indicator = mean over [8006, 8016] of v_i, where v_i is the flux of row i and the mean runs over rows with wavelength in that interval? 2.07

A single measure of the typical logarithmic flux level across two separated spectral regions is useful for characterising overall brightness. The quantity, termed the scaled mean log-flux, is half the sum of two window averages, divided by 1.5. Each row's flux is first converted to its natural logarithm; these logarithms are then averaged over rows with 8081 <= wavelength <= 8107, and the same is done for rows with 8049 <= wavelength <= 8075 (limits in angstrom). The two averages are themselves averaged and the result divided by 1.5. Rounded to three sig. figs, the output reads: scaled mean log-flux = 0.481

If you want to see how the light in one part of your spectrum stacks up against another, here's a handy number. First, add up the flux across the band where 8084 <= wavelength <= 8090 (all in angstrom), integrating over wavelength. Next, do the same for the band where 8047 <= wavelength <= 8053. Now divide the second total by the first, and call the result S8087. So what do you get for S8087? 0.98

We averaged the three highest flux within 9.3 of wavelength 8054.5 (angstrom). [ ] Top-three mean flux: 2.15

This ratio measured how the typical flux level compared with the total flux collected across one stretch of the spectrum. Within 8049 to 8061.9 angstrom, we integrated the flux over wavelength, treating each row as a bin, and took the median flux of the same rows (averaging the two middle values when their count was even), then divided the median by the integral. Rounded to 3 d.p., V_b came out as 0.077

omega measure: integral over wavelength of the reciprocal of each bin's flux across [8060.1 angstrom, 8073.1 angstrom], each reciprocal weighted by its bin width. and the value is 6.68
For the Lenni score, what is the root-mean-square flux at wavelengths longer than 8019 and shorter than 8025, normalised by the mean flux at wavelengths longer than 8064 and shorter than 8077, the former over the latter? 1.05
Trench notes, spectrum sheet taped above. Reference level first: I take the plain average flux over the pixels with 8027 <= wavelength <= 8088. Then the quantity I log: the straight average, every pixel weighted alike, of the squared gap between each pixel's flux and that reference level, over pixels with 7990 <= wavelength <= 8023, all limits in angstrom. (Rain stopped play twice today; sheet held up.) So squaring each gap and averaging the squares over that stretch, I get 0.0128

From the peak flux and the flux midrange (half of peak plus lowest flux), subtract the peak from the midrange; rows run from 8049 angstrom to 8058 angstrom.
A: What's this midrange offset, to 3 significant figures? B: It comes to -0.103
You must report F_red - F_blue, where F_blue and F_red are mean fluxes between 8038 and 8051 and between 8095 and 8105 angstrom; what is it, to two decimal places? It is 0.04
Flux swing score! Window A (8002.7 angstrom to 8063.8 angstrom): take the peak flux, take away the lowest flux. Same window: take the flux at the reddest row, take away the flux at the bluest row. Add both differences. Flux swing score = 0.49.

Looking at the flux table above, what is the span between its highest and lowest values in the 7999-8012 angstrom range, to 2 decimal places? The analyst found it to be 0.14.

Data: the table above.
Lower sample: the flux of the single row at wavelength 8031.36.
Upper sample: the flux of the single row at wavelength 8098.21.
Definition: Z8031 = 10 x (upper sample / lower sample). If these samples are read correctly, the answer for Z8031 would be 10.4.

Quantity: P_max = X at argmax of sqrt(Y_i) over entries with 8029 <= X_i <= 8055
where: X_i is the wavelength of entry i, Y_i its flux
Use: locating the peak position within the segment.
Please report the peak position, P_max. 8029.51 angstrom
